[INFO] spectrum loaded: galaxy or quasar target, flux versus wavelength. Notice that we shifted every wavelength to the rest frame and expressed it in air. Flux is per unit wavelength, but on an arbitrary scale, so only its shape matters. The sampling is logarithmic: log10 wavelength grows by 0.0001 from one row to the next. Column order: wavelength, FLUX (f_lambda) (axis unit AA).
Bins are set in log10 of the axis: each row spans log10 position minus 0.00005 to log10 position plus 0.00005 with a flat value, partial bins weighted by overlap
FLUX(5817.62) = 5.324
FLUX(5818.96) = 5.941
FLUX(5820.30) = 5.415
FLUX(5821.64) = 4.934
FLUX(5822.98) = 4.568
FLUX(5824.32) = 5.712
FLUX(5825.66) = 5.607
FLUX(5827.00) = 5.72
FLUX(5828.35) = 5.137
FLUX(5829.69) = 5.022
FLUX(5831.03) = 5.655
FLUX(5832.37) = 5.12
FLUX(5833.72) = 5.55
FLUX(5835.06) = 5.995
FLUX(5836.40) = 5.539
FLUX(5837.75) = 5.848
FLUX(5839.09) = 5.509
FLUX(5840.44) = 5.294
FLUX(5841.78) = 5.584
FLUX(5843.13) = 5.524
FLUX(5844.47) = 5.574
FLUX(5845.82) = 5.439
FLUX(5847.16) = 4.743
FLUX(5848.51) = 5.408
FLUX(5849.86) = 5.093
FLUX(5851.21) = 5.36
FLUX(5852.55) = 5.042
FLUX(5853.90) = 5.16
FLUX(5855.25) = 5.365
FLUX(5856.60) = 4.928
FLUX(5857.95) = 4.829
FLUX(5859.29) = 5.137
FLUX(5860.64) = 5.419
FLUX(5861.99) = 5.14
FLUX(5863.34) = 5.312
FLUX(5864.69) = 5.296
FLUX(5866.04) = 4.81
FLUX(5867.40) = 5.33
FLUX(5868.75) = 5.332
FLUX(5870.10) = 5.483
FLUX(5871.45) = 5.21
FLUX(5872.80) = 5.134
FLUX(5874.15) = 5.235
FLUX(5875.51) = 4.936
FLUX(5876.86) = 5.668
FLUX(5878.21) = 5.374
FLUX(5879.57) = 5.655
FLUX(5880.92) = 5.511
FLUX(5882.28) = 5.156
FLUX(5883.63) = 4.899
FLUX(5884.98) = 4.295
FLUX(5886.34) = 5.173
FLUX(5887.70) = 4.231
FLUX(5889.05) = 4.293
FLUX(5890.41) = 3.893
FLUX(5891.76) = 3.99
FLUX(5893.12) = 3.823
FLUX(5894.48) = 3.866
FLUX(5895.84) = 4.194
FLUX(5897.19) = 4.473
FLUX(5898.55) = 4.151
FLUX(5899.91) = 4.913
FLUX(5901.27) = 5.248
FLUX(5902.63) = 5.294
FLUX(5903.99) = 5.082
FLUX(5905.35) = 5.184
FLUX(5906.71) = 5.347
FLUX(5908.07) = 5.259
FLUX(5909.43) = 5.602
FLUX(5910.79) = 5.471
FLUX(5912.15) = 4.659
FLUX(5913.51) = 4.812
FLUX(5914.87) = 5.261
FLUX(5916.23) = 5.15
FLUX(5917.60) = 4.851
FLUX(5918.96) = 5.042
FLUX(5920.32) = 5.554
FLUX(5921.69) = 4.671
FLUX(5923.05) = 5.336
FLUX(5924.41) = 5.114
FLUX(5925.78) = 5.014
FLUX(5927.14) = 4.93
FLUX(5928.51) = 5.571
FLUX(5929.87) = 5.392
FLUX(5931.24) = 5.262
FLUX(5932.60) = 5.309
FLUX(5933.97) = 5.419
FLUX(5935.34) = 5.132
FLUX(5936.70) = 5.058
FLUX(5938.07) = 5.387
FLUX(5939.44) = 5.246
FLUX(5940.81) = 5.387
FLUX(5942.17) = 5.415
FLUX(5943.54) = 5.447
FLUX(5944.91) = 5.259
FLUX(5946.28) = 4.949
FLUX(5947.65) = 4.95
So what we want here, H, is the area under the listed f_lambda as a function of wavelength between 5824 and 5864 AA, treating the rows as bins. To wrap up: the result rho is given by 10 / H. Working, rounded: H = 214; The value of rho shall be 0.05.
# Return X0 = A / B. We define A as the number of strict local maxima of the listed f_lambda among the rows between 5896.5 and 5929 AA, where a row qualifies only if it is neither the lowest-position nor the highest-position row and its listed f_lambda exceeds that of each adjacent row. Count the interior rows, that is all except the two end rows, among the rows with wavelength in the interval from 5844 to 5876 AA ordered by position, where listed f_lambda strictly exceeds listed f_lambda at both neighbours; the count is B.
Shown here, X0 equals 0.9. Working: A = 6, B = 7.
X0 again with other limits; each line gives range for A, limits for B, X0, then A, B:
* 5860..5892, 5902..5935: 1.2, 7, 6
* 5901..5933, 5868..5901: 0.9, 7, 8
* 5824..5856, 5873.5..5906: 1.1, 8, 7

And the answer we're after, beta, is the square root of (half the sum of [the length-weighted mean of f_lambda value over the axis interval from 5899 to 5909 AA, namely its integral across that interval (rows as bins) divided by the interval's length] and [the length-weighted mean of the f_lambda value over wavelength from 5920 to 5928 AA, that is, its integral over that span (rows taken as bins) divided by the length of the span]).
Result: 2.27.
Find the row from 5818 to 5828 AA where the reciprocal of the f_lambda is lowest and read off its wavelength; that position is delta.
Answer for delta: 5818.96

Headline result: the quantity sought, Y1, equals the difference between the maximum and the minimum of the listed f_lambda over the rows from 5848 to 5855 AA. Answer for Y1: 0.37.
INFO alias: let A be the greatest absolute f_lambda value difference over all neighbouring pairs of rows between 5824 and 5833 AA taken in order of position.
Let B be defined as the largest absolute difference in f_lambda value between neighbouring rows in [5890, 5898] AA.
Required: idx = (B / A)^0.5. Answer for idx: 0.72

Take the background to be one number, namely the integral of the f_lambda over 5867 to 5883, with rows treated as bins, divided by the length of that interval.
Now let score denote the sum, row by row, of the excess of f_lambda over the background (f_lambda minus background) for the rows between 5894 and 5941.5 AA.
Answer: -9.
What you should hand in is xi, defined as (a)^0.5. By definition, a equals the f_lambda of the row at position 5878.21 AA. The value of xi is 2.32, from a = 5.374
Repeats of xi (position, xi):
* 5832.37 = 2.26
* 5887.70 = 2.06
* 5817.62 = 2.31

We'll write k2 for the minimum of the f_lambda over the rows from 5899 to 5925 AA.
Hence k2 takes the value 4.659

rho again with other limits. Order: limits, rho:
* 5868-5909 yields 0.05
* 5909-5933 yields 0.08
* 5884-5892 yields 0.29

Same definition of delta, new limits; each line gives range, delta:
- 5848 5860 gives 5848.51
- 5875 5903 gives 5876.86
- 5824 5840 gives 5835.06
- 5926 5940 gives 5928.51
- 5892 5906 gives 5902.63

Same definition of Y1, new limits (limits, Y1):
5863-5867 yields 0.50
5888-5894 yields 0.47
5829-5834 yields 0.63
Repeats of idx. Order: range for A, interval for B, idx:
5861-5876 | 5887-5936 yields 1.30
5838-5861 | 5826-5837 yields 0.95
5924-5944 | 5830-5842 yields 0.91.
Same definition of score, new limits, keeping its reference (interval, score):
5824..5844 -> 3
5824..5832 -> 1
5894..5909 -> -6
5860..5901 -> -14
